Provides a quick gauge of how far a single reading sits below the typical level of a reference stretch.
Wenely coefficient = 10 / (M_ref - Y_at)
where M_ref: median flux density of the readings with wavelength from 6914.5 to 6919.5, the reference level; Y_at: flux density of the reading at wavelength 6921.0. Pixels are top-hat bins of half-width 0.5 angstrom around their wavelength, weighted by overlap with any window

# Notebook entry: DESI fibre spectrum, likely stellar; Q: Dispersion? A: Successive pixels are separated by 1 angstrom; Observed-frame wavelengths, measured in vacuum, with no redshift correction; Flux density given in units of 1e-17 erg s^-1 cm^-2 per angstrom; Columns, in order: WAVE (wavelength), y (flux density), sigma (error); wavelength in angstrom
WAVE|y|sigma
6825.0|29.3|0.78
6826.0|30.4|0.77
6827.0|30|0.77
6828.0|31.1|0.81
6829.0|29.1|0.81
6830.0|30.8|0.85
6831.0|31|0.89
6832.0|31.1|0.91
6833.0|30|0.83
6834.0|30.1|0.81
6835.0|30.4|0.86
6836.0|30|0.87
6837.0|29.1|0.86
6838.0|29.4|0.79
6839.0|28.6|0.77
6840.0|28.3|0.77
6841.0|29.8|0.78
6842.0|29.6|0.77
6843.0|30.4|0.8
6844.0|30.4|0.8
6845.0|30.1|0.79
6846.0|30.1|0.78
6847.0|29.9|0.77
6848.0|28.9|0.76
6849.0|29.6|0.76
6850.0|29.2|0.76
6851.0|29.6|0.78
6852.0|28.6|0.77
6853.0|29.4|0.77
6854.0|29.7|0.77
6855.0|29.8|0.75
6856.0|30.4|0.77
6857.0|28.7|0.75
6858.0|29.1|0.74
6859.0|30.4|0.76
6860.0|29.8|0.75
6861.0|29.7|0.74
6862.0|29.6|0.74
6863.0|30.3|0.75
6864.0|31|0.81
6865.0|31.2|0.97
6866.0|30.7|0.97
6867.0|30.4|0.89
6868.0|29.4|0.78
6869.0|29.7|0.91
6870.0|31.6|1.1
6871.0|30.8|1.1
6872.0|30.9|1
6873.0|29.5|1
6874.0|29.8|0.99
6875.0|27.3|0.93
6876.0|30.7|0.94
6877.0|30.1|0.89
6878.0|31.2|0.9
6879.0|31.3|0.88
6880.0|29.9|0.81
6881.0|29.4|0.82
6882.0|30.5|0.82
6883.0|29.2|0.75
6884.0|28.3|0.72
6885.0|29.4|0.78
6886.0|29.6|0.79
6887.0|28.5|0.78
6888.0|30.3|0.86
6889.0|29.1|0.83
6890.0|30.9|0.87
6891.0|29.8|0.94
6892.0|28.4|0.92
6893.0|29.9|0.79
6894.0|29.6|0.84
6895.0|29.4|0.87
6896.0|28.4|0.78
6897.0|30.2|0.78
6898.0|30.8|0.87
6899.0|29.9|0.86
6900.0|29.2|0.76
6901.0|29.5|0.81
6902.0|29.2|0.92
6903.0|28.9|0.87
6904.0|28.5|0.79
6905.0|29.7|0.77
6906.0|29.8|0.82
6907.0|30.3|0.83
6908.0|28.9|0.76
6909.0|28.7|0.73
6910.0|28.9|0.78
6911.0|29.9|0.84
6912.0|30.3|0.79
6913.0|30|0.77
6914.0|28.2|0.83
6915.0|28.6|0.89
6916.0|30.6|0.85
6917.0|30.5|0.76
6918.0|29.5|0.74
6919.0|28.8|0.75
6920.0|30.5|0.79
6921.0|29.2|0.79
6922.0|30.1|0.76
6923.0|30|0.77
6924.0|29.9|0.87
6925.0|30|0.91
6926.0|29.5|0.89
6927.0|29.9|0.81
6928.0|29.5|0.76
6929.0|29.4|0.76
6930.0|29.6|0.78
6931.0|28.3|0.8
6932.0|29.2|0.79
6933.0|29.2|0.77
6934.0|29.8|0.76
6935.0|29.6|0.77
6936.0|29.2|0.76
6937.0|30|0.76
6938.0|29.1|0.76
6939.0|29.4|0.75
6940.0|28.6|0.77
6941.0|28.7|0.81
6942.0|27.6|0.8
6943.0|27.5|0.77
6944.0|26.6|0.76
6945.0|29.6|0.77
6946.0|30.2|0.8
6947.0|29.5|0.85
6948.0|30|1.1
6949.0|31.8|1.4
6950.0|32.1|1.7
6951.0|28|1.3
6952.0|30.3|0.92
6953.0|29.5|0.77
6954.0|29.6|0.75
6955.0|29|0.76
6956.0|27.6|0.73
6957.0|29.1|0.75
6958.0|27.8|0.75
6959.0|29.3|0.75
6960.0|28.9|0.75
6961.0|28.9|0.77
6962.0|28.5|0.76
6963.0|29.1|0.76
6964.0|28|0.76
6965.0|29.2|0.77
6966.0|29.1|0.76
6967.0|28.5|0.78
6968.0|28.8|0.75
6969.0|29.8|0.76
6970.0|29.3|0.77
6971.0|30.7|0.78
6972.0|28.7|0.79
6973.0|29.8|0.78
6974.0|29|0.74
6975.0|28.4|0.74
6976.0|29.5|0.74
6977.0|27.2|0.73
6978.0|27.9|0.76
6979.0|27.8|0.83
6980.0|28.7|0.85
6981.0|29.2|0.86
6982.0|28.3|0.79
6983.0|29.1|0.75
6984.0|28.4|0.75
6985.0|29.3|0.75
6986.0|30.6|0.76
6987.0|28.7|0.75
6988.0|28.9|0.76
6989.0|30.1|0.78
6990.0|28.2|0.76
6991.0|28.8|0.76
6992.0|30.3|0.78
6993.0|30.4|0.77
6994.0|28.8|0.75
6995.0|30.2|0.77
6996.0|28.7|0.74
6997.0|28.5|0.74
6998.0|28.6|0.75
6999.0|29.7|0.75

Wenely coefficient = 33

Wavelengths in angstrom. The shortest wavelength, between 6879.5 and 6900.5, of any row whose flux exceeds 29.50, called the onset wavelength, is 6880.0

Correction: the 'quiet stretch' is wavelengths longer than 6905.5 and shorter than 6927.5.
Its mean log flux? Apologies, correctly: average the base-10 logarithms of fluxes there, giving 1.47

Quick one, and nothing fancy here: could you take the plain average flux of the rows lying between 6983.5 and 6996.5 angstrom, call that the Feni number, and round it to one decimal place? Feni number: 29.3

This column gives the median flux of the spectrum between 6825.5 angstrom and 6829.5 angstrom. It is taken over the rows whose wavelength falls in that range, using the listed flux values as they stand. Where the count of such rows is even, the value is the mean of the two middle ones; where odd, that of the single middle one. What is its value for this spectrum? 30.2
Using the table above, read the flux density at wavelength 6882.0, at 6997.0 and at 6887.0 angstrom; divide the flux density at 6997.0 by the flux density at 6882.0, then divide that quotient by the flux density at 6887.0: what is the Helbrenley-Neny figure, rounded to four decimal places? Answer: 0.0328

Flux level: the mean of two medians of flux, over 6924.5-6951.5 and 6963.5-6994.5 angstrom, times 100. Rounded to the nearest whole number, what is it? 2920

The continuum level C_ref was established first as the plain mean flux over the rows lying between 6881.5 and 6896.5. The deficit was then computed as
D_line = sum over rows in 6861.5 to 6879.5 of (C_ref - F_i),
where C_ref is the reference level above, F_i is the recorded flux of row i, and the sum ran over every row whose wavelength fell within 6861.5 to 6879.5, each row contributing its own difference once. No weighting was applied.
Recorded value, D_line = -16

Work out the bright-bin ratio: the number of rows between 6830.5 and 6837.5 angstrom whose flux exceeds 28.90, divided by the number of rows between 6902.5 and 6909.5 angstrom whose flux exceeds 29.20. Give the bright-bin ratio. 2.3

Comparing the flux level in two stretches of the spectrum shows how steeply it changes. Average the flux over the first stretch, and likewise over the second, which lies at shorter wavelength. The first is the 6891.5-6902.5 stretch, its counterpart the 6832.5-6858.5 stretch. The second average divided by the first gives 1.003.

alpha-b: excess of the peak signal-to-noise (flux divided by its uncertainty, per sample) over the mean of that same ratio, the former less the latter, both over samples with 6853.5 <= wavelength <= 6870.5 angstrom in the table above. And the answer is 3.3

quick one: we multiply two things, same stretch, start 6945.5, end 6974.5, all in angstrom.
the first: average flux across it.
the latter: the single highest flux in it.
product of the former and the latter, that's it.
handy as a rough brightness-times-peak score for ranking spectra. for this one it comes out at 941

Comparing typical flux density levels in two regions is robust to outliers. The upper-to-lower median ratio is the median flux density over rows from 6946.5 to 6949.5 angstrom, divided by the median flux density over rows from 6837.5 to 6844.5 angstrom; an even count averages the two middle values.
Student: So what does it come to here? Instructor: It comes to 1.01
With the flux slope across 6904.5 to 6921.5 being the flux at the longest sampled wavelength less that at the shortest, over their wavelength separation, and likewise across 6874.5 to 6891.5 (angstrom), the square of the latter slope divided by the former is -0.781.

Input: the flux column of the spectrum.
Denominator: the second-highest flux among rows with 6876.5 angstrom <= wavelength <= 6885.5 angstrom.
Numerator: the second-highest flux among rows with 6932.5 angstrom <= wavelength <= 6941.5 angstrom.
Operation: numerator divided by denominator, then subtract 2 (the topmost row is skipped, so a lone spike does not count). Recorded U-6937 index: -1.04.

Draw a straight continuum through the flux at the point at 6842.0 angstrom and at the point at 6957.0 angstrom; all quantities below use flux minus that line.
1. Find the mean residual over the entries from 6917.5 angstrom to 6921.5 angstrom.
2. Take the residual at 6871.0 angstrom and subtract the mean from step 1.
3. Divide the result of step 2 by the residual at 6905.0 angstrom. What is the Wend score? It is 3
